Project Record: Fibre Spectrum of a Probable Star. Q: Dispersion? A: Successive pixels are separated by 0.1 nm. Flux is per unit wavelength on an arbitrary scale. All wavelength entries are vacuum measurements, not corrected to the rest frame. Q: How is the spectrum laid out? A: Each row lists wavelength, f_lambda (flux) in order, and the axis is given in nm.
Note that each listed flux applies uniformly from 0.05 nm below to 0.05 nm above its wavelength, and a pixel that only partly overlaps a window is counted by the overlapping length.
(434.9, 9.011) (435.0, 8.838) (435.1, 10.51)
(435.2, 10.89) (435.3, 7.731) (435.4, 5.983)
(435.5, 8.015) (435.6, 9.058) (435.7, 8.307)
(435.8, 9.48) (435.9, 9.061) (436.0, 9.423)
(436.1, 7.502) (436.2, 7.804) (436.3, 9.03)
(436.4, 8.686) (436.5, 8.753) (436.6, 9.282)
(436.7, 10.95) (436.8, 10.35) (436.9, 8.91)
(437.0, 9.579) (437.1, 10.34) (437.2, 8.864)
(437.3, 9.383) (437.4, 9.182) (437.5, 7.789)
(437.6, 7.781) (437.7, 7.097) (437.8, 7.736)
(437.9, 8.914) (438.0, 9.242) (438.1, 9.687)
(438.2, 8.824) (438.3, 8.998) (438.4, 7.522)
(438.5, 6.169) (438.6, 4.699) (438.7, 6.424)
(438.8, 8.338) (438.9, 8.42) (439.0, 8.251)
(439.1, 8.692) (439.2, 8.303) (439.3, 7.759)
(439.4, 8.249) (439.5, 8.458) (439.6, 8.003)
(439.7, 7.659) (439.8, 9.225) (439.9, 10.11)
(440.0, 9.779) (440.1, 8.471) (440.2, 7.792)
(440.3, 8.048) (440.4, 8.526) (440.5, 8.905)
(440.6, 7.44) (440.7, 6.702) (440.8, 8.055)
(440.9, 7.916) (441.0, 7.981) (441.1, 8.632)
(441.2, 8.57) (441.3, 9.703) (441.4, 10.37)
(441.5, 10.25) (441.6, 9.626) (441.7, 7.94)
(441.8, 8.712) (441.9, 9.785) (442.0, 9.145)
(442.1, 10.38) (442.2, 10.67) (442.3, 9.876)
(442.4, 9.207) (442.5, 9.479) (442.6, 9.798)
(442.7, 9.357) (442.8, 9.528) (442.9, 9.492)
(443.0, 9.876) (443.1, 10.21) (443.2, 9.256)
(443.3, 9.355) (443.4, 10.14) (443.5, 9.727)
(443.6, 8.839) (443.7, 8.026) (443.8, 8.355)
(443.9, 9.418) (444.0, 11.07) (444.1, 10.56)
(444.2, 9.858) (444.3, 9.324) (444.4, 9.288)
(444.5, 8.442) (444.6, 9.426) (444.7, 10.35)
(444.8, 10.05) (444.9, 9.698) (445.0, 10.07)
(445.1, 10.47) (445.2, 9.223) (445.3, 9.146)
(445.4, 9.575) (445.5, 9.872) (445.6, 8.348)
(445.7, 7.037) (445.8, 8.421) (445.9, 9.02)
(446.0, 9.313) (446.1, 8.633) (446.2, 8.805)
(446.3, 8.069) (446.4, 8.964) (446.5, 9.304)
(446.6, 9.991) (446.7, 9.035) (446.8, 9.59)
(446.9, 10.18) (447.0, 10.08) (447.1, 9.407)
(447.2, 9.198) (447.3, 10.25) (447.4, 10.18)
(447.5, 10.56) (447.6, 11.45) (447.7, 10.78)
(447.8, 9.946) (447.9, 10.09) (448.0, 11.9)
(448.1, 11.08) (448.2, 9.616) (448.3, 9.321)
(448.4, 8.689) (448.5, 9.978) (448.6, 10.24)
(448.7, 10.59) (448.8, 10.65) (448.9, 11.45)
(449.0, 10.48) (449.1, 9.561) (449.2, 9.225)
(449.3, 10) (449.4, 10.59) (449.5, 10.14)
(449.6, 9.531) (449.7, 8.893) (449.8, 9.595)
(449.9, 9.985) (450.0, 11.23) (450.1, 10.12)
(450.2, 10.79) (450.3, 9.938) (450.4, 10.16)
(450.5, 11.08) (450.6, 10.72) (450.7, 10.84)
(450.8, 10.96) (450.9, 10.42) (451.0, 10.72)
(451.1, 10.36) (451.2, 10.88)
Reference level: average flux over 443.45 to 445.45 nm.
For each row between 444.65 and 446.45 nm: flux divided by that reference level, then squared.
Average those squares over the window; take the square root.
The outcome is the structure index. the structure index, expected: 0.96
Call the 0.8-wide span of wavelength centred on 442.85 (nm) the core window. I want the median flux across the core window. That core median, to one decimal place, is 9.5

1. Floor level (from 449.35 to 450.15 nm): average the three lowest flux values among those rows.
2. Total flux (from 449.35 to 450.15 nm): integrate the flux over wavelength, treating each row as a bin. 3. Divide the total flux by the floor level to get 0.86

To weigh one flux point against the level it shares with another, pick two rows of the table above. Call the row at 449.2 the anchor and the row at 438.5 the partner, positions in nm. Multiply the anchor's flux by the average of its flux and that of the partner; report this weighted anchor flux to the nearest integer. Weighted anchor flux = 71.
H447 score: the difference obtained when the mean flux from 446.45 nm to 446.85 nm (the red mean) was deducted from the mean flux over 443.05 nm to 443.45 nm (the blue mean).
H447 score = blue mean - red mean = 0.26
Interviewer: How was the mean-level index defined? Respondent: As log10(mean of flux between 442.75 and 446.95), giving 0.97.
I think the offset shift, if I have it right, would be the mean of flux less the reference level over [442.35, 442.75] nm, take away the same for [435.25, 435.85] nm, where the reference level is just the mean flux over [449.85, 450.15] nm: 1.36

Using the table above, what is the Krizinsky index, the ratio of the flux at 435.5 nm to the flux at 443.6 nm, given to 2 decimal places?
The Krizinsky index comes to 0.91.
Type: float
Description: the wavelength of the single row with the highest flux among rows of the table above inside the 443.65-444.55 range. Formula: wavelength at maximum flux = 444.0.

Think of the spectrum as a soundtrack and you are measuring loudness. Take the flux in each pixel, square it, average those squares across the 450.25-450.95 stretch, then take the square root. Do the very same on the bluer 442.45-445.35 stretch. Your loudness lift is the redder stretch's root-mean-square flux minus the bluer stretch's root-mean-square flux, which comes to 1.0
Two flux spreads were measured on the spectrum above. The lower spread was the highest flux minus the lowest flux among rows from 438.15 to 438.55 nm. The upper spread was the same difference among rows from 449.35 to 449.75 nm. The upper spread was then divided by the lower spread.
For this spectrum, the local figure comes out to 0.6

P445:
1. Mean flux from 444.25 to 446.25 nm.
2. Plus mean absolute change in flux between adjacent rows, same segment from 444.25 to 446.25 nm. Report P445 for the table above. 9.9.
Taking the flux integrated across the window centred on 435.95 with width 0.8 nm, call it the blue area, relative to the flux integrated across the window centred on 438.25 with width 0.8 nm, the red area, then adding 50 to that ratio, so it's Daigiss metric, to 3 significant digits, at 51.1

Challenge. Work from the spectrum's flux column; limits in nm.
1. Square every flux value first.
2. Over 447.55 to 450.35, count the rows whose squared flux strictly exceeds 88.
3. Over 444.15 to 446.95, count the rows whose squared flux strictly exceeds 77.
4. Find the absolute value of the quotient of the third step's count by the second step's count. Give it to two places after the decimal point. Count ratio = 0.92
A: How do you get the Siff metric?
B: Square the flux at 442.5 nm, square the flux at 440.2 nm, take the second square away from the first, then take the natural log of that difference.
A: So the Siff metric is 3.4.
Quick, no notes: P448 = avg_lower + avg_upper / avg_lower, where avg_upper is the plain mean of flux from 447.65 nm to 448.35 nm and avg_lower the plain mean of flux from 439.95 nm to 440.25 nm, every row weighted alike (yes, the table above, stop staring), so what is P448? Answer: 9.88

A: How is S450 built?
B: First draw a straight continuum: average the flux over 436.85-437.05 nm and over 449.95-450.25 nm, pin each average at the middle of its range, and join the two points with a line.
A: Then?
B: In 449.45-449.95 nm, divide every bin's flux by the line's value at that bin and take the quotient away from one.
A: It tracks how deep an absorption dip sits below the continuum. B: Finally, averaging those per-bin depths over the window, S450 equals 0.10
